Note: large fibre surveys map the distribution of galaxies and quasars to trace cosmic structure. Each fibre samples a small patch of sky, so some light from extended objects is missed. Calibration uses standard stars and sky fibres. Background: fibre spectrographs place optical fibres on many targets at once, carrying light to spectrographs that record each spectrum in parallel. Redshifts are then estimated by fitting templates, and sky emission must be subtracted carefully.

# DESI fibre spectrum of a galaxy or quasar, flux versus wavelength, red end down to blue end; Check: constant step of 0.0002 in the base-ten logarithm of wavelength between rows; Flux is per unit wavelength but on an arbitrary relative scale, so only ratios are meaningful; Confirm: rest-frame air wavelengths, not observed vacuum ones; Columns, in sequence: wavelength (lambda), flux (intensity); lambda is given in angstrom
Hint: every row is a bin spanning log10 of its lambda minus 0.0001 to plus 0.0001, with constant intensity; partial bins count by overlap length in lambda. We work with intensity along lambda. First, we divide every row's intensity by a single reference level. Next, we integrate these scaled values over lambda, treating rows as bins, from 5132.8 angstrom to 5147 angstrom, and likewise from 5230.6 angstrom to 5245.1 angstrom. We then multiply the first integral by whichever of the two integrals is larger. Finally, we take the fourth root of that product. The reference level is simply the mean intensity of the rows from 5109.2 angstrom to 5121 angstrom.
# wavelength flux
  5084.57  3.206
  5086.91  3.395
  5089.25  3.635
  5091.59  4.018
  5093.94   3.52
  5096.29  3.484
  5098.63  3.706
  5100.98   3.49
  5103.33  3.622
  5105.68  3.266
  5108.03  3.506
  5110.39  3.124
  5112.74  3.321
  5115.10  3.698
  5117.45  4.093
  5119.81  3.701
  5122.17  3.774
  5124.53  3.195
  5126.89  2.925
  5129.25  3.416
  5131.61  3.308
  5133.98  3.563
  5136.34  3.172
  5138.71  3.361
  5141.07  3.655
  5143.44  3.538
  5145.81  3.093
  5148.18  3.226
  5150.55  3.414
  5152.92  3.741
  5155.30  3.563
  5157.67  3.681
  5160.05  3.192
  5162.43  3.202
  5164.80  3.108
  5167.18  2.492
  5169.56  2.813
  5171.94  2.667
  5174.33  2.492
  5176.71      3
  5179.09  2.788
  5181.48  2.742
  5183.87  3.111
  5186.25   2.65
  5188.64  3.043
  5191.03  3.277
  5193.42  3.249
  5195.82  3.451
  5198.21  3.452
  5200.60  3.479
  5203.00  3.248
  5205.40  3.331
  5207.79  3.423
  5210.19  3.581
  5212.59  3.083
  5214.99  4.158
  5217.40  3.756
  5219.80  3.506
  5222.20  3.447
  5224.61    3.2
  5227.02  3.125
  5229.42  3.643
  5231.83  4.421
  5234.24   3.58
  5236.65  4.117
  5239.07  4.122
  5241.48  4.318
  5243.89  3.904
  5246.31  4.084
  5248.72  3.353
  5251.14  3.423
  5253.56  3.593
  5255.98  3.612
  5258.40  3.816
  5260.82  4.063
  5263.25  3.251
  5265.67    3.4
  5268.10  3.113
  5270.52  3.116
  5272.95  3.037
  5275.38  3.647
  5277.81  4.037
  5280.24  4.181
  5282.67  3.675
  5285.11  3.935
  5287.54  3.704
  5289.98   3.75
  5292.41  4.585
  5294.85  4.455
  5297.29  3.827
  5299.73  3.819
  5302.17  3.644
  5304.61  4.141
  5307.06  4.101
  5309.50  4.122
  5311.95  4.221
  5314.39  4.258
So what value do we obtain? 3.86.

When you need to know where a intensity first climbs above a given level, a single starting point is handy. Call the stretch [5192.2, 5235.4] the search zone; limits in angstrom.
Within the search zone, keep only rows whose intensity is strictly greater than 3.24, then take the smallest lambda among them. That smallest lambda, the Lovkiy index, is 5193.42 angstrom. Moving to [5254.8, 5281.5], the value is 5255.98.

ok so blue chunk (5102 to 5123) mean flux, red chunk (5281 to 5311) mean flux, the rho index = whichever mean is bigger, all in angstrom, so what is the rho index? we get 4.0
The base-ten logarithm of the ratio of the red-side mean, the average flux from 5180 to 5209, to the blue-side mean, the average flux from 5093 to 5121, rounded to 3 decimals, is -0.044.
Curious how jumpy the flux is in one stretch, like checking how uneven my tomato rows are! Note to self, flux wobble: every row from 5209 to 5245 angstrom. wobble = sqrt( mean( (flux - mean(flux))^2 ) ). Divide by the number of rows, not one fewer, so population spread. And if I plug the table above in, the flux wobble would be 0.42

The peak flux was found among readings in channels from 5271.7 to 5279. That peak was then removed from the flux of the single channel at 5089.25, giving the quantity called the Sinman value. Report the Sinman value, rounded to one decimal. -0.4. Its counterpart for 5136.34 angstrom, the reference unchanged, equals -0.9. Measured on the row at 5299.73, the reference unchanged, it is -0.2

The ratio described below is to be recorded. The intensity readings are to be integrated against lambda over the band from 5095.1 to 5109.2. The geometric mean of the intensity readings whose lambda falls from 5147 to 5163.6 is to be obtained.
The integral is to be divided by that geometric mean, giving 14.5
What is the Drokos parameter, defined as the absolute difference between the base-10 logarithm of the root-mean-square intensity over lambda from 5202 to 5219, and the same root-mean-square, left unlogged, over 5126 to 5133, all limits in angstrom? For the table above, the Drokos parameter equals 2.68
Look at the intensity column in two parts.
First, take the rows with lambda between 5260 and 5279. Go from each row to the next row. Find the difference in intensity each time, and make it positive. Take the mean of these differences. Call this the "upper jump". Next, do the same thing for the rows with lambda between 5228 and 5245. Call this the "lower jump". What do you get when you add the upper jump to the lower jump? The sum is 0.79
